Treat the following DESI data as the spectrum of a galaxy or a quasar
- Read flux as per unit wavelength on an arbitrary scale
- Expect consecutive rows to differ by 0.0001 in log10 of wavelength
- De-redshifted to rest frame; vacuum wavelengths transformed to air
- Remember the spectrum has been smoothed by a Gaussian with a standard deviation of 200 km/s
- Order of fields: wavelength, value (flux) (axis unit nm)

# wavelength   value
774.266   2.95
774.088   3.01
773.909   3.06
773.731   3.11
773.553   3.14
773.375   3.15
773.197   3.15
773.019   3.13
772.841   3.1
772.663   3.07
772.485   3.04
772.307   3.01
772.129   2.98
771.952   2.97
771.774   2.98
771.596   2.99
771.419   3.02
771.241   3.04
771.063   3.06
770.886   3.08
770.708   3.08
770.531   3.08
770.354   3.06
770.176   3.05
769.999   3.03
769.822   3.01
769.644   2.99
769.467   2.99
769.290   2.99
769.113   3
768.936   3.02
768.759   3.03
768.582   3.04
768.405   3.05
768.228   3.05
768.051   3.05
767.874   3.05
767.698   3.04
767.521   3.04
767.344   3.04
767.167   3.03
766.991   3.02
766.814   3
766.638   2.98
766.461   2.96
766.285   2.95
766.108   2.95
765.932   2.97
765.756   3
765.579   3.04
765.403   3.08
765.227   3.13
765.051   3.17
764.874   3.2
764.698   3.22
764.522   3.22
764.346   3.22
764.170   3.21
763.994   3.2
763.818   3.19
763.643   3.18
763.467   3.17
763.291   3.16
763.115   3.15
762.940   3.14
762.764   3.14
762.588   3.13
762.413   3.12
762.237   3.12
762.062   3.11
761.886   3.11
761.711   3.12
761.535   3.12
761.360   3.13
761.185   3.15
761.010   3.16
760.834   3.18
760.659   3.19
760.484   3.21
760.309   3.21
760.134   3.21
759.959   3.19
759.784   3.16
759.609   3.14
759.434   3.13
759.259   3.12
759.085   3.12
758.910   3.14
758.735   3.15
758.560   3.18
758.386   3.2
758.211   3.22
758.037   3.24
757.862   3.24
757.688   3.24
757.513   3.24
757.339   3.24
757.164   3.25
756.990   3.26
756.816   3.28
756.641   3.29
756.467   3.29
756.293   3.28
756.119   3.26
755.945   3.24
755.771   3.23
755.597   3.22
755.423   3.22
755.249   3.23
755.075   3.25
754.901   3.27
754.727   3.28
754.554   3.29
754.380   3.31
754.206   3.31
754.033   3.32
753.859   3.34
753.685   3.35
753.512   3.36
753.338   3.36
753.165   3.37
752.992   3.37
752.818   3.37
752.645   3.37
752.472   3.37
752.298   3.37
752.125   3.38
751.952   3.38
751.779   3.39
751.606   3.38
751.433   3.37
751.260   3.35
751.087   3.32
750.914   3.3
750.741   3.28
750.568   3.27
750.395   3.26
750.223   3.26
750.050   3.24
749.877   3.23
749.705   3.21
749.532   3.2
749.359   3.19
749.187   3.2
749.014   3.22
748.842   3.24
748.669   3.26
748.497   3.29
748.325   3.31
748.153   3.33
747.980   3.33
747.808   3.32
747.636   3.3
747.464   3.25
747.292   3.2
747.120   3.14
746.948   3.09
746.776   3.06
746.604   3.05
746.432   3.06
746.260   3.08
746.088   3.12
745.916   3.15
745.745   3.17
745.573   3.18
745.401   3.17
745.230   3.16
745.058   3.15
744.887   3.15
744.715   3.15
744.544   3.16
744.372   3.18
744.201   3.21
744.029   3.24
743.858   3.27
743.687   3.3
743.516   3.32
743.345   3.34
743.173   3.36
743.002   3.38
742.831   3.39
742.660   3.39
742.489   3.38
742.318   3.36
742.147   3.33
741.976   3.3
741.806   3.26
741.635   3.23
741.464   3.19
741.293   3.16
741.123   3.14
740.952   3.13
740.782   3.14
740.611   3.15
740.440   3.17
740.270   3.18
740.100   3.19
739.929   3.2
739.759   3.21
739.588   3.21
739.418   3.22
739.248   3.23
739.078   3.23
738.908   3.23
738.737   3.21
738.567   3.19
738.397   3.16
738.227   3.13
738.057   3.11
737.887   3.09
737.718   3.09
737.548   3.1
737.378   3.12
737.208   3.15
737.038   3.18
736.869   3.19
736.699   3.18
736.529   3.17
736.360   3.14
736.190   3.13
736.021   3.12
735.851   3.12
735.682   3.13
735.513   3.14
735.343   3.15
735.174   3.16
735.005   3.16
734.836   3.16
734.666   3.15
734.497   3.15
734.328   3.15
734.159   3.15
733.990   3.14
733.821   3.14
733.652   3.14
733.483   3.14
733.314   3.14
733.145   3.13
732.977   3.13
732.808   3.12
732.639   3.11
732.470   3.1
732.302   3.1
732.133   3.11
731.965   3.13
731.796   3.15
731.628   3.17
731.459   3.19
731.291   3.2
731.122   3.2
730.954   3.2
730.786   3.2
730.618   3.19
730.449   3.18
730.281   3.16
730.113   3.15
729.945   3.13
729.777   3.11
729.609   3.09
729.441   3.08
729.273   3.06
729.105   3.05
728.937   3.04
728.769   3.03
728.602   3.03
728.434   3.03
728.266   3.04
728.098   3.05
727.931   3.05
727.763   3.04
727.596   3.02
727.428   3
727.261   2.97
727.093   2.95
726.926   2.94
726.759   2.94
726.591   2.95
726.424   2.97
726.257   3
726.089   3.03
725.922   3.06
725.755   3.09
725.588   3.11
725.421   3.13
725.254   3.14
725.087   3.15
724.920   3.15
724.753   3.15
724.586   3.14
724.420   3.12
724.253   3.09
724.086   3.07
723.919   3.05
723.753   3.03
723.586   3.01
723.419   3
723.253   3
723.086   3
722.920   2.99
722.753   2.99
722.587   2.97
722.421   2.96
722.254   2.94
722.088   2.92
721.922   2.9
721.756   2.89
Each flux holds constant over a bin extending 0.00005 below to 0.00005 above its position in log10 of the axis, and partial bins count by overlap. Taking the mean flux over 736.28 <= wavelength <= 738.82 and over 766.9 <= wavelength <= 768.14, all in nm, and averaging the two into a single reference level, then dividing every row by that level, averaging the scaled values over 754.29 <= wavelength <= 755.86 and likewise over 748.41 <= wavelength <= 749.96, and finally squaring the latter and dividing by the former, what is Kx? 1.03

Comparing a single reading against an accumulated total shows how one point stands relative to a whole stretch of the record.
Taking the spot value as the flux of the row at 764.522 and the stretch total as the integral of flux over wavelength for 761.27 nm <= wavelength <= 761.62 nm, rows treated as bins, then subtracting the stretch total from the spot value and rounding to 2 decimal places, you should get 2.12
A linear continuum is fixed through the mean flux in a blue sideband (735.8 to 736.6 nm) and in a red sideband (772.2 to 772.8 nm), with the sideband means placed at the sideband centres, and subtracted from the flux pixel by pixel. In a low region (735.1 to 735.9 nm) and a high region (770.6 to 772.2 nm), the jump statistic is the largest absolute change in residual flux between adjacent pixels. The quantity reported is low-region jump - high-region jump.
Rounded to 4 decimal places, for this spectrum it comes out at -0.0200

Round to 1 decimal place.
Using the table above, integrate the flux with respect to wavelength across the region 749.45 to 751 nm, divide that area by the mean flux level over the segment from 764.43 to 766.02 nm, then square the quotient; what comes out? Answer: 2.6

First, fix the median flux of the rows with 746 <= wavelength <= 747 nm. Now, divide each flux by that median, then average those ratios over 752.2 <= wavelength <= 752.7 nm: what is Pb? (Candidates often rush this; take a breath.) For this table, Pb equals 1.10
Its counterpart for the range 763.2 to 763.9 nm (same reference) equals 1.03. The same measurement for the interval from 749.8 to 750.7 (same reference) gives 1.06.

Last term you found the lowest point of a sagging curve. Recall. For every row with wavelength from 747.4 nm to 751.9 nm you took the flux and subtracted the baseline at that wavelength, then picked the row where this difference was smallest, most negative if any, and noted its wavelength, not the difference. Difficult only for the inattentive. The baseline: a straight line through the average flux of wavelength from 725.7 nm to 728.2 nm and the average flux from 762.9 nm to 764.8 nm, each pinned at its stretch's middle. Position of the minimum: 749.359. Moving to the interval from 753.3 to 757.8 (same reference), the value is 755.597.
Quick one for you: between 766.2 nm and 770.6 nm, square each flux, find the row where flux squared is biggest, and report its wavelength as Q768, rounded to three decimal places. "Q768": 770.531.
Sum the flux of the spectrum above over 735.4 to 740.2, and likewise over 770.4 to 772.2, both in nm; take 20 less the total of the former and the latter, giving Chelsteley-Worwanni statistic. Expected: -99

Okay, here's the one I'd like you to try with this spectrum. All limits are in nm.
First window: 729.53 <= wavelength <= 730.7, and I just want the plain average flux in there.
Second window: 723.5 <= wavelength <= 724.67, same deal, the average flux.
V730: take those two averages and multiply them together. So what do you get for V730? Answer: 9.66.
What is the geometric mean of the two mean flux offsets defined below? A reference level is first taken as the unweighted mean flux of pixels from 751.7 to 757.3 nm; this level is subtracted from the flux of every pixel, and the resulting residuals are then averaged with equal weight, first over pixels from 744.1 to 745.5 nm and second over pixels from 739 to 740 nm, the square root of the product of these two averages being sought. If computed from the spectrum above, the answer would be 0.11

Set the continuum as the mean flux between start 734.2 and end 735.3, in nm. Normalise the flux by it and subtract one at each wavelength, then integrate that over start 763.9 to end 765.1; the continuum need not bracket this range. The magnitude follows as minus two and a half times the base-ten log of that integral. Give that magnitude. 4.3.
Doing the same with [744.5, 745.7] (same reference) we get 6.8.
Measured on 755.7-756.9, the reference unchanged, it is 3.4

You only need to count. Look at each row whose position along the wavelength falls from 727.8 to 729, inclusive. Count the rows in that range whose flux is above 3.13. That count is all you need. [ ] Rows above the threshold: 0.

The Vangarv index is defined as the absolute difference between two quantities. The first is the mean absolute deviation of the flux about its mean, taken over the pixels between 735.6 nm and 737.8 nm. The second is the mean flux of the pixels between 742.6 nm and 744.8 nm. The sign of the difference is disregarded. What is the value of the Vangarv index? 3.26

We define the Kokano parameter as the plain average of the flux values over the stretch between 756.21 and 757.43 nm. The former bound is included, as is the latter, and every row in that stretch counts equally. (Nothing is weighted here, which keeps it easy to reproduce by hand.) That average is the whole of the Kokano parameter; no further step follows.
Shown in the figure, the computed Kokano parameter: 3.27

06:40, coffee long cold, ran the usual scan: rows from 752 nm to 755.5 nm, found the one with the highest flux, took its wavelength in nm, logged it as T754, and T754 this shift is 752.125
